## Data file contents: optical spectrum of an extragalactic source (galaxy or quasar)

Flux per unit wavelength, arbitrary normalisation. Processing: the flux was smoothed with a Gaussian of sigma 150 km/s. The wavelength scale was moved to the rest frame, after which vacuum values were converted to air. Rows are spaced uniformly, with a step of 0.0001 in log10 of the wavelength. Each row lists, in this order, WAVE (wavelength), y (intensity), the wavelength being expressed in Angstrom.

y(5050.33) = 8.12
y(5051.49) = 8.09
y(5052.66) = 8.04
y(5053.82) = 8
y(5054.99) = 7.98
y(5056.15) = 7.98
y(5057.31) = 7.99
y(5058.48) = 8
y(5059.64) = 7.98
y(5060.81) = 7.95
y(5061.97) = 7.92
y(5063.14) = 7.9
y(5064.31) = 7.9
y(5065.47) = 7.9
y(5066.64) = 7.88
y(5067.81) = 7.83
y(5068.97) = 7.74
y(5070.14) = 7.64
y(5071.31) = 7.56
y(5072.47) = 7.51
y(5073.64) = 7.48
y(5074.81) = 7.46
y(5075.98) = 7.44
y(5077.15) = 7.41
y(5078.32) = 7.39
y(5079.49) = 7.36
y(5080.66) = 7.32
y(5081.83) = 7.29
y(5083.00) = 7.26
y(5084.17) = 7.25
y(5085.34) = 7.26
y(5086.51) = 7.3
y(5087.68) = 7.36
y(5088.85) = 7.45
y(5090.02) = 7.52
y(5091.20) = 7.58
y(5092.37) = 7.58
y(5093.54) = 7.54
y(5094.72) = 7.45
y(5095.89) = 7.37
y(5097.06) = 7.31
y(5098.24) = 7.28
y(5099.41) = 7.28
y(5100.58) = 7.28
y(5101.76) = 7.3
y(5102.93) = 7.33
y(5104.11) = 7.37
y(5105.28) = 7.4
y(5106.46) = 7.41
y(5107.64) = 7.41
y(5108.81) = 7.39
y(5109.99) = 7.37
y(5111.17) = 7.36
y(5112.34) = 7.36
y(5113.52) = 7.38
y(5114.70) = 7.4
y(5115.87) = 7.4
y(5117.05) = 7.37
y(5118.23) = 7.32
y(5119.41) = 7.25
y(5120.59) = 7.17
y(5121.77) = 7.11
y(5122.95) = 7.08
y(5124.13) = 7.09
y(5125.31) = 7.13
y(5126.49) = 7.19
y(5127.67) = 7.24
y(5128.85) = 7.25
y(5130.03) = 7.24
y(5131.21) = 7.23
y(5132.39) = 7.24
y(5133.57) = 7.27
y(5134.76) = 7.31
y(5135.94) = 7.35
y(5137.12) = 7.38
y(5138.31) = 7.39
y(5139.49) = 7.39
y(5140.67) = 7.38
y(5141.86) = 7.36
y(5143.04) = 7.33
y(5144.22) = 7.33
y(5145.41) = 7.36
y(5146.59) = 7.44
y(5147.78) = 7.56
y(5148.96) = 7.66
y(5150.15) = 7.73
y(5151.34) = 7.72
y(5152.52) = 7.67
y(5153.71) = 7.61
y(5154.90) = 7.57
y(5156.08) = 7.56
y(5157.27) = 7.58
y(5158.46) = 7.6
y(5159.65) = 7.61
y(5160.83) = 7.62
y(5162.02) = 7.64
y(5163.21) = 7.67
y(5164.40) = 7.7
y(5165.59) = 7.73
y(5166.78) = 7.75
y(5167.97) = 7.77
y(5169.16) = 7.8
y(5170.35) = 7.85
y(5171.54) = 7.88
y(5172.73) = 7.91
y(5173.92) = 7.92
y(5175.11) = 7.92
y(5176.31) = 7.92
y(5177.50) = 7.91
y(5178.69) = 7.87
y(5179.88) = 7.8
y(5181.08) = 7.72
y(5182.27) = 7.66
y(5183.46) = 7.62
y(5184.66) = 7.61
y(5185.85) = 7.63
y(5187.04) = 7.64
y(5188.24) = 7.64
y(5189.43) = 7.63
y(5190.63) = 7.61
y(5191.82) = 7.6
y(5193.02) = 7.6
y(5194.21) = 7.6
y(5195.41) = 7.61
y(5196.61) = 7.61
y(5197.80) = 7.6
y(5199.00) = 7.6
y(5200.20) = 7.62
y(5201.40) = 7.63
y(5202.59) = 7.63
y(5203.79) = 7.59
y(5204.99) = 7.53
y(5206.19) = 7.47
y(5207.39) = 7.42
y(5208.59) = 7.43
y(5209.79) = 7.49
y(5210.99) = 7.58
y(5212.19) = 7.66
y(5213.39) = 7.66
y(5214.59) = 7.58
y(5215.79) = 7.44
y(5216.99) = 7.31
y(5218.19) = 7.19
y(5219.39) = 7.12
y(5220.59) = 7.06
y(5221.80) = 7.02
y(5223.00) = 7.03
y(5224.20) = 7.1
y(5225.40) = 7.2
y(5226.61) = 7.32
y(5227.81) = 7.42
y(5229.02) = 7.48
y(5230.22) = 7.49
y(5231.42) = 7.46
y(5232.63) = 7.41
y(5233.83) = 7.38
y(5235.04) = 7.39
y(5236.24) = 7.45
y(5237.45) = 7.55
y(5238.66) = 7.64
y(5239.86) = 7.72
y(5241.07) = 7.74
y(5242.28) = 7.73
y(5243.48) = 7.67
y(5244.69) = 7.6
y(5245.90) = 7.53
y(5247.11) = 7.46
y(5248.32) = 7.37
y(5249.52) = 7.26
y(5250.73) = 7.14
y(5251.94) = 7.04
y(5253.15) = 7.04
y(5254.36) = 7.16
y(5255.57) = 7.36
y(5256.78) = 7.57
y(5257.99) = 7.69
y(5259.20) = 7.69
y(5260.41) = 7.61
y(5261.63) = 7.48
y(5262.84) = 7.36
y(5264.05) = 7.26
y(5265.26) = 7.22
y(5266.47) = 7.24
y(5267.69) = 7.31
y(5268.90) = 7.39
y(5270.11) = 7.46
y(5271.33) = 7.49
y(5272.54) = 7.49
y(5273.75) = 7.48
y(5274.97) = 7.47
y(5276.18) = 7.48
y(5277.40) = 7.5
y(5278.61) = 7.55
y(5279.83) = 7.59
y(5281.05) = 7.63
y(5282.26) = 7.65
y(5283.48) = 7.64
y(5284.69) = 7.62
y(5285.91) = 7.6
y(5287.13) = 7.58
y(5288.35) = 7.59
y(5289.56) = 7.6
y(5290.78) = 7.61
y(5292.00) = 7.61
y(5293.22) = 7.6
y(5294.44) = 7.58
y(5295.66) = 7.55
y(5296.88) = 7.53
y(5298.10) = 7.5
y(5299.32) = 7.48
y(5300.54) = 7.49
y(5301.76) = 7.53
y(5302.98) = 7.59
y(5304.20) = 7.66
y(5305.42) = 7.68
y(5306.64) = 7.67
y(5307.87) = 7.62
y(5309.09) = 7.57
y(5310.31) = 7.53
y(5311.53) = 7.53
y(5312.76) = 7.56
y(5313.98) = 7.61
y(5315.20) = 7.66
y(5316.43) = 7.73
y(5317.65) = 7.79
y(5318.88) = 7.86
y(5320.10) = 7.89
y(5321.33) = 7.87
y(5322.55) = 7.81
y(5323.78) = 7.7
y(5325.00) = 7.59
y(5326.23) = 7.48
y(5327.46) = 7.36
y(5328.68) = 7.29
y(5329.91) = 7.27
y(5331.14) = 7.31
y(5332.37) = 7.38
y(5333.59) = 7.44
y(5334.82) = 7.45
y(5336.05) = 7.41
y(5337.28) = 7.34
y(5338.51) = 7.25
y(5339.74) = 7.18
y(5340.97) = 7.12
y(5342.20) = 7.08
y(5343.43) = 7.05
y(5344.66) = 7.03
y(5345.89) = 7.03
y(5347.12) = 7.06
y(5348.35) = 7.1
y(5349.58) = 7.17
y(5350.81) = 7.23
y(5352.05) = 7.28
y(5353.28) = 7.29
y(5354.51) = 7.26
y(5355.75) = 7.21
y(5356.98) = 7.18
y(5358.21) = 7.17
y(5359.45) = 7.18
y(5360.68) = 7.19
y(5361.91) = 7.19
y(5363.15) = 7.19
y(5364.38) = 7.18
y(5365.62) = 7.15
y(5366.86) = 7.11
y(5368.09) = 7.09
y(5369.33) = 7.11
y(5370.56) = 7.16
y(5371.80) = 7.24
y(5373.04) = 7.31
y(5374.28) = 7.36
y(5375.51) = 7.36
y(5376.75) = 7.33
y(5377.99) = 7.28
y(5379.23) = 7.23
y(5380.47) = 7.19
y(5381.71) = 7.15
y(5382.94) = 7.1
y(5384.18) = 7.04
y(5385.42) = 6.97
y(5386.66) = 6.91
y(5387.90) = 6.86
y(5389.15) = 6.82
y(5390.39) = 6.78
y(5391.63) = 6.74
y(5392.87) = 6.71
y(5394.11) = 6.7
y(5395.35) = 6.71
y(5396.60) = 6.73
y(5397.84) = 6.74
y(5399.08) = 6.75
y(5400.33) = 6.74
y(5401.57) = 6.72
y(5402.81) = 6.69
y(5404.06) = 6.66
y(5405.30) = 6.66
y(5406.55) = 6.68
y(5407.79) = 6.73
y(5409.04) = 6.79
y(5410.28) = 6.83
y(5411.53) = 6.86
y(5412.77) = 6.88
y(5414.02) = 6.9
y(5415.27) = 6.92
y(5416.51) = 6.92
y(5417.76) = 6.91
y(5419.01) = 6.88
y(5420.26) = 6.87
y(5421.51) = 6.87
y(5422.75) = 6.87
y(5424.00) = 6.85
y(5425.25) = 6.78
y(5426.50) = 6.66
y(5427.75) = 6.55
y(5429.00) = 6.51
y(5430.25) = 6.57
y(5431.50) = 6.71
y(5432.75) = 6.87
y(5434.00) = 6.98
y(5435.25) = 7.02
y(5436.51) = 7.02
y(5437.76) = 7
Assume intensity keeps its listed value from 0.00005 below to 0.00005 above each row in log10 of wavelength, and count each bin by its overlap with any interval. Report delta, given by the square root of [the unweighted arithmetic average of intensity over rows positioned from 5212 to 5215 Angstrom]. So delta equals 2.76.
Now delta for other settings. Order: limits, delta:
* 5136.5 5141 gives 2.72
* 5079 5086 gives 2.70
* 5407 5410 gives 2.60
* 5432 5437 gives 2.64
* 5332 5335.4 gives 2.72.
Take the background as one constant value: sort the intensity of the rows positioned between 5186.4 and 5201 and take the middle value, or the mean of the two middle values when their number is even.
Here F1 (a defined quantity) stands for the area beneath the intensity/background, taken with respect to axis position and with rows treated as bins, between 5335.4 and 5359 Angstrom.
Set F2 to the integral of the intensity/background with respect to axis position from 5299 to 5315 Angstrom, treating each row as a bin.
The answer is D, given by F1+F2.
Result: 38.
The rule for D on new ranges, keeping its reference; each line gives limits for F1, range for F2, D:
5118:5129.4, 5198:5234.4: 46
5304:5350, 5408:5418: 54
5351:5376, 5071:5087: 39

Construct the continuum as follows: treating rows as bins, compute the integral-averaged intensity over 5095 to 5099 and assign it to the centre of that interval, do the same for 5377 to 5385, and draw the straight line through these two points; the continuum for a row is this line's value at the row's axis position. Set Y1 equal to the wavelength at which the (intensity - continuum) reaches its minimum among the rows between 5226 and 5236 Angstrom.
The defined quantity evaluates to 5226.61 Angstrom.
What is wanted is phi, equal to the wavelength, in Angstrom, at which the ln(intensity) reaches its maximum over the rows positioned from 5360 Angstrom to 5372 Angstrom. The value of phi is 5371.80 Angstrom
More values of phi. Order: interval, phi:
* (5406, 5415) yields 5414.02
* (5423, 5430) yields 5424.00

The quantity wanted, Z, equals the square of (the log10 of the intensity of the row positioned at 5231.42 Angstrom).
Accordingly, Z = 0.76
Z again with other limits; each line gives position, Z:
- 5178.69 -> 0.80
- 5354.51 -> 0.74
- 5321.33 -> 0.80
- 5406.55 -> 0.68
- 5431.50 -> 0.68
